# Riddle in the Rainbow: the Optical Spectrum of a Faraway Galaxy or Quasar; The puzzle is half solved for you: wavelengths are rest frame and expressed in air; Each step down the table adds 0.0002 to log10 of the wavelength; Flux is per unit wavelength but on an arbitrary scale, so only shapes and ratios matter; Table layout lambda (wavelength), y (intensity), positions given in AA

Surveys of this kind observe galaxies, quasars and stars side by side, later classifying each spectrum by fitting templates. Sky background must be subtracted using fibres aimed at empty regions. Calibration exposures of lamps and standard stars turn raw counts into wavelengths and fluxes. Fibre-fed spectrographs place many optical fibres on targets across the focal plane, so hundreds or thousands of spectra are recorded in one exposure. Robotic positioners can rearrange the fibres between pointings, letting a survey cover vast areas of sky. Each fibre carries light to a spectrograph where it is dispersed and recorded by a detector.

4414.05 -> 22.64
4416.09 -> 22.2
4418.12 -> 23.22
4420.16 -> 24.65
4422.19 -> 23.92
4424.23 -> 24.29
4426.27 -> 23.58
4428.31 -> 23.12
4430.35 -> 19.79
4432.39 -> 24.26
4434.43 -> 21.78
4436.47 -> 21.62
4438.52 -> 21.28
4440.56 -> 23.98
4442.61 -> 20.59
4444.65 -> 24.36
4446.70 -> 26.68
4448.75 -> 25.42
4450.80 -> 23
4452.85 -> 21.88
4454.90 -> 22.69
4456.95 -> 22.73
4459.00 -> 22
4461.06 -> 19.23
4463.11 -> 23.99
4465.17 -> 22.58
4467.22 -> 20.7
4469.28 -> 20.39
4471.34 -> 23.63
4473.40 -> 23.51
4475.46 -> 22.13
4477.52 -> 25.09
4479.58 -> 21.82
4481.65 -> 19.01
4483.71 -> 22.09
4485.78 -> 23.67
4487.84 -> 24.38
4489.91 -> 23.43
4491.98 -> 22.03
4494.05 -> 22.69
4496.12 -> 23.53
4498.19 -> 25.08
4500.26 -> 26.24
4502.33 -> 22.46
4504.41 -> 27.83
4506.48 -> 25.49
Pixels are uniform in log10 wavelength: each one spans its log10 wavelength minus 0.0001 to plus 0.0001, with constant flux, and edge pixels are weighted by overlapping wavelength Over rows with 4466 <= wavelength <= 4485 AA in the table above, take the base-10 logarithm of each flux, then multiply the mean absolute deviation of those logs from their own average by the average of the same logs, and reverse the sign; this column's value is -0.0370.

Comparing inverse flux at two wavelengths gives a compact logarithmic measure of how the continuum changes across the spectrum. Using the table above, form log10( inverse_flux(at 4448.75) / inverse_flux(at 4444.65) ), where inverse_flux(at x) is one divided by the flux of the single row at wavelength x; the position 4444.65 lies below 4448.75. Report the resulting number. -0.018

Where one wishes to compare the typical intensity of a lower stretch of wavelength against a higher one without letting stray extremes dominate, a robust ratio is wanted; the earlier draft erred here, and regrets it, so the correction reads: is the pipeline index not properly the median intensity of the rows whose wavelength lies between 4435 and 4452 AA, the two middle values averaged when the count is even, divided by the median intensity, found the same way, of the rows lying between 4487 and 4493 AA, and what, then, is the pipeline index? 1.00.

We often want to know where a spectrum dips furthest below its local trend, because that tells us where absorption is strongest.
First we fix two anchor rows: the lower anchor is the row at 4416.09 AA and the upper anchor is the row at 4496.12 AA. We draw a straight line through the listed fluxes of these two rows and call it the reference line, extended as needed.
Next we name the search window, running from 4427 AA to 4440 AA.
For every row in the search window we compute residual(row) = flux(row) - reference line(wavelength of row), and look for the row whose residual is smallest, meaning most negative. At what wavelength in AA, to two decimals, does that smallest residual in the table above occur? 4430.35 AA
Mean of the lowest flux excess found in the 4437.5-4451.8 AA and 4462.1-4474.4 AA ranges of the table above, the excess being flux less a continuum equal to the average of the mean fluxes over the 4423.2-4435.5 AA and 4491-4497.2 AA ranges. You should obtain -2.3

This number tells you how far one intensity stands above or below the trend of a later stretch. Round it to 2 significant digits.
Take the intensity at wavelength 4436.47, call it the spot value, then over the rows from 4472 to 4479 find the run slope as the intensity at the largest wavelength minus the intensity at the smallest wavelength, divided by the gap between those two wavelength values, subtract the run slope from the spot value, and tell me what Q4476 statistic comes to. 21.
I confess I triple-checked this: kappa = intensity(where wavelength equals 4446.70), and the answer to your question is 26.68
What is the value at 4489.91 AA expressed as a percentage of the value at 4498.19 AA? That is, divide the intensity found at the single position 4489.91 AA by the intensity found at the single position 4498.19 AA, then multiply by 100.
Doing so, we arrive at 93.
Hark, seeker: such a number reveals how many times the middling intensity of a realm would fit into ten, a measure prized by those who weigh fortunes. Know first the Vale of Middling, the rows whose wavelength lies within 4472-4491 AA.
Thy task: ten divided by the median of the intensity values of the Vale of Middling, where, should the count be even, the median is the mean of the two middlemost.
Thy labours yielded 0.427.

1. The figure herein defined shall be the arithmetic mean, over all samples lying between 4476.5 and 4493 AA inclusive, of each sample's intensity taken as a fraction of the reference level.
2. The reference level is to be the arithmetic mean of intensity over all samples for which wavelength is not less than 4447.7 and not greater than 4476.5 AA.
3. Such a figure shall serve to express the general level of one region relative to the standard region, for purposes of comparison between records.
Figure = 1.01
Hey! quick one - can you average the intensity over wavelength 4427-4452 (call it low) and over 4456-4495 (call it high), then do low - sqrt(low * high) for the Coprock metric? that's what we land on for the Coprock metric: 0.3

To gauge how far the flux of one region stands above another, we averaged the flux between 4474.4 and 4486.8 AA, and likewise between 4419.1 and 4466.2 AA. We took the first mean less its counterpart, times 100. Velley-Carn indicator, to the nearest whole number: -63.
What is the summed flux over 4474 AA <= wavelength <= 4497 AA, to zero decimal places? 250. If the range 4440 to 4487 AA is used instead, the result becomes 521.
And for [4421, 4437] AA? 182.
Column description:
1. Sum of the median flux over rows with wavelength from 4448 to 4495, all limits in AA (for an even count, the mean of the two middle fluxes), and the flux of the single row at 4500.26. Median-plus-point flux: 48.9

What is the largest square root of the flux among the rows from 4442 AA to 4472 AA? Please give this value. 5.165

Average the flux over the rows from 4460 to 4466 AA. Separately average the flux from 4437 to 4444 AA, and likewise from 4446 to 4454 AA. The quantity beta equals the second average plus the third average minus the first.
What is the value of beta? 24.3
